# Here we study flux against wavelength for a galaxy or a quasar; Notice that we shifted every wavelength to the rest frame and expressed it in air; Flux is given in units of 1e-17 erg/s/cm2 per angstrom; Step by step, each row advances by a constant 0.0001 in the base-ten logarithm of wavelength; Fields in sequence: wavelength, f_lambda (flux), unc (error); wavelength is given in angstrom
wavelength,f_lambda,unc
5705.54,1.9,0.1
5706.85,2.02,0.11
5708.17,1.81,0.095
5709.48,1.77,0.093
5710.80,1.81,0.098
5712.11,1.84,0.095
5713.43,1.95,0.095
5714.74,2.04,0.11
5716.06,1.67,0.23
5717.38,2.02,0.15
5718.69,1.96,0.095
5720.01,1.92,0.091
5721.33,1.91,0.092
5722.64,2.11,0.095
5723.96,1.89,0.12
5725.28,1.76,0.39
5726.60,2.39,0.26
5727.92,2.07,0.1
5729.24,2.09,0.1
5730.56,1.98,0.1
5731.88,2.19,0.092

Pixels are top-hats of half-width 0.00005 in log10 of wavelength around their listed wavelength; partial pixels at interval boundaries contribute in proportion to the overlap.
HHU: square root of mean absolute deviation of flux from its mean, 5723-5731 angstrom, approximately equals 0.39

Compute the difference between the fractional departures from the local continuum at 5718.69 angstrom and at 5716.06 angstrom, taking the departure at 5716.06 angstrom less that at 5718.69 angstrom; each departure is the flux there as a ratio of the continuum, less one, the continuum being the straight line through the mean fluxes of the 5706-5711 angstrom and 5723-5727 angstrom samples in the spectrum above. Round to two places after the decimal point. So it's -0.14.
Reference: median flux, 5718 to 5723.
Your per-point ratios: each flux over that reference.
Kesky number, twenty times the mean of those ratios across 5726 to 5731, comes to 22.0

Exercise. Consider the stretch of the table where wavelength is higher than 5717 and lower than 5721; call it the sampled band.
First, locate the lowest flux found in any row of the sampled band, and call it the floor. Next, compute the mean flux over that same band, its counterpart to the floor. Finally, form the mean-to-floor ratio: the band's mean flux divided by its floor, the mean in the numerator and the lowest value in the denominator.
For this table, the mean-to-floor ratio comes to 1.02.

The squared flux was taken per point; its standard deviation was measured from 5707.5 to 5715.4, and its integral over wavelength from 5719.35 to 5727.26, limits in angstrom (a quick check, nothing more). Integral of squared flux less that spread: 31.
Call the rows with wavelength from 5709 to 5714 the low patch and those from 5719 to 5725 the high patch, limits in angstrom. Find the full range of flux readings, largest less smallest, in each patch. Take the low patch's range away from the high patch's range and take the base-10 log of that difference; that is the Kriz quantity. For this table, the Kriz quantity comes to -1.4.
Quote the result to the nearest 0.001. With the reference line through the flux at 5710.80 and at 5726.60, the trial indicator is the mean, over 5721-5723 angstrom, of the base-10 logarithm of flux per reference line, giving -0.044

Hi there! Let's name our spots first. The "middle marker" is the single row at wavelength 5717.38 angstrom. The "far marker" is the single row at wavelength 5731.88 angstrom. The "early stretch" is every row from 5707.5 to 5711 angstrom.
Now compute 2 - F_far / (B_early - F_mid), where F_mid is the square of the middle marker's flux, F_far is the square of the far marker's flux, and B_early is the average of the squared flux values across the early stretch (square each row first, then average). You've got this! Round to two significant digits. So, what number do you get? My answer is 7.6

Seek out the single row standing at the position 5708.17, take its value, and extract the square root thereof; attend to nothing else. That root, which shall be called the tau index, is 1.345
